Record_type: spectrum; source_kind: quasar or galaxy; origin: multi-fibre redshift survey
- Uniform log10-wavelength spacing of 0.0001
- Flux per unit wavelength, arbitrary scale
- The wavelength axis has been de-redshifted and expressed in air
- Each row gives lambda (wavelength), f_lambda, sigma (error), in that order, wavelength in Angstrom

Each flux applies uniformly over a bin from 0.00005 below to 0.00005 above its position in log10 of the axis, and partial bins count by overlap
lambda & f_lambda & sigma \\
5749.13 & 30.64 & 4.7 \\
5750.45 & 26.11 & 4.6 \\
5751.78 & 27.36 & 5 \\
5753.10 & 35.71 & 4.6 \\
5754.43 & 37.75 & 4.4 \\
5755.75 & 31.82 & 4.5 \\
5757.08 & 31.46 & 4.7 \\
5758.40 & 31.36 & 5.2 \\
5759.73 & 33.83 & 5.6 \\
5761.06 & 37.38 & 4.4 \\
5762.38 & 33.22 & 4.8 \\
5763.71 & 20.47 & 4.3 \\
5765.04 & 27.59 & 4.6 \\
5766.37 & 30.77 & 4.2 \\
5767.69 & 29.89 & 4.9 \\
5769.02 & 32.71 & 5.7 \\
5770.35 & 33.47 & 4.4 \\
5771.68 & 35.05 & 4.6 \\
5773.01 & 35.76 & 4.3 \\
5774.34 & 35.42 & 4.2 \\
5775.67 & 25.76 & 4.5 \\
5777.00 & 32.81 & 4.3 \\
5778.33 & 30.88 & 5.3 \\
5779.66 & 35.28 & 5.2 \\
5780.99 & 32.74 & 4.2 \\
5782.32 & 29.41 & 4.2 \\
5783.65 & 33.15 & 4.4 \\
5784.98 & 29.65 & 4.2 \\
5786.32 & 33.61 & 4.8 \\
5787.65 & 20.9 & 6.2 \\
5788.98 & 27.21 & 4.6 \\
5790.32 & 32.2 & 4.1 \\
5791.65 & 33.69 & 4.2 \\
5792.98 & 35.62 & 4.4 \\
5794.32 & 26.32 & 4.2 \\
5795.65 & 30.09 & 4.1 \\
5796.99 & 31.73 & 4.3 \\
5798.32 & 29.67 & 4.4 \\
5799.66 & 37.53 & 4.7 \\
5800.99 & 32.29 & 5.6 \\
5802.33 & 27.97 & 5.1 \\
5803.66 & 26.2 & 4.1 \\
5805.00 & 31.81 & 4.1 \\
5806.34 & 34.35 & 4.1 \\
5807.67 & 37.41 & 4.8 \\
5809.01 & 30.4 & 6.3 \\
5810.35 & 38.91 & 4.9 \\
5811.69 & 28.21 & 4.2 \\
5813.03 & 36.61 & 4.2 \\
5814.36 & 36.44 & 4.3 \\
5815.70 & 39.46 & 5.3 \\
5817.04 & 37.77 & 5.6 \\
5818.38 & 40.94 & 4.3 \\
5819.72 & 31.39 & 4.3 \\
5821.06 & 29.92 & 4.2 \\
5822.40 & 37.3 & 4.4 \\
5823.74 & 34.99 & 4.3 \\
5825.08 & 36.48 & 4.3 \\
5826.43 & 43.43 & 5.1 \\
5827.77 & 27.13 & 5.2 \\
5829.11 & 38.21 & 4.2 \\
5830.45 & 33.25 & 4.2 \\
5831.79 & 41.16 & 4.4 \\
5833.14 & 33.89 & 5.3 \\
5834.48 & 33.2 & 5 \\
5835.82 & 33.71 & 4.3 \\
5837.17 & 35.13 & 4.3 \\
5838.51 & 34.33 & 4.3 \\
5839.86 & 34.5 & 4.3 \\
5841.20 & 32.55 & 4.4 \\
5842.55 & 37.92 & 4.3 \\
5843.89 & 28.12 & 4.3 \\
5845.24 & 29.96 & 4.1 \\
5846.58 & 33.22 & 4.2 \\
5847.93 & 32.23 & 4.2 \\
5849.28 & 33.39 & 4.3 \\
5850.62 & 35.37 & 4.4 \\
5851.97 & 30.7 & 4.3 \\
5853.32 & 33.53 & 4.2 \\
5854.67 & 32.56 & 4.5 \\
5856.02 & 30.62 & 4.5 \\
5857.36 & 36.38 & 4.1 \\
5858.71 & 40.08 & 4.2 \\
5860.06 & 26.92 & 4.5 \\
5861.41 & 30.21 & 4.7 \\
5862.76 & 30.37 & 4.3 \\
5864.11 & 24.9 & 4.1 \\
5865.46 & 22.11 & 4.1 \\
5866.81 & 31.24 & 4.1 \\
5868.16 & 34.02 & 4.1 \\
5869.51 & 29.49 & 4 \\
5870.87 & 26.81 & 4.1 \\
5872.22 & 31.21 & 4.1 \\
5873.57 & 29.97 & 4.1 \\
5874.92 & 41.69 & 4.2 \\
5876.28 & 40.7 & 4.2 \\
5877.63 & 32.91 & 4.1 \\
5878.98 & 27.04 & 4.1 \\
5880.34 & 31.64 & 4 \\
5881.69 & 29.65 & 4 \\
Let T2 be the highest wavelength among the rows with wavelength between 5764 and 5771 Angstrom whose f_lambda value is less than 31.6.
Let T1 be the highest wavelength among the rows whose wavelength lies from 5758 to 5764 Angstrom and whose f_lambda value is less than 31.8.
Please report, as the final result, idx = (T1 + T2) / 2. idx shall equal 5765.7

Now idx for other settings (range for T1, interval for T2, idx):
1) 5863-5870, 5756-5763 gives 5814.0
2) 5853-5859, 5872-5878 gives 5864.8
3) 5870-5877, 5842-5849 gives 5859.4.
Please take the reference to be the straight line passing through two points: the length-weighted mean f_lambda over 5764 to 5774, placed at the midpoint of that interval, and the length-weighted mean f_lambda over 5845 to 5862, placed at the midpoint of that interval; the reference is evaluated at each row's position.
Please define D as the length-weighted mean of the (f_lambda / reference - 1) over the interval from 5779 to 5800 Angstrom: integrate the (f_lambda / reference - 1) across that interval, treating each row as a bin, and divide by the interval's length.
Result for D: -0.03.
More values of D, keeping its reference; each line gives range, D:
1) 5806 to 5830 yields 0.10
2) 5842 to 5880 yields -0.03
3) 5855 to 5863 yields -0.01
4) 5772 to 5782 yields 0.02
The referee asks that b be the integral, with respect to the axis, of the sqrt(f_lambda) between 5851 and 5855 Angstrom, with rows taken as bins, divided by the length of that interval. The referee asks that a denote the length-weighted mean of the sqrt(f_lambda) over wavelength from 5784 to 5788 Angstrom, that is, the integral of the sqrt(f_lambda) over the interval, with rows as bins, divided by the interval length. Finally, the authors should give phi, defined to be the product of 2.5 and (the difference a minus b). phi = -0.8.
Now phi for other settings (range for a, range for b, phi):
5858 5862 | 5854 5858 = -0.2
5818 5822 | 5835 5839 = -0.2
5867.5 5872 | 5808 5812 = -0.7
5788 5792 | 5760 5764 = -0.3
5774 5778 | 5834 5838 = -0.7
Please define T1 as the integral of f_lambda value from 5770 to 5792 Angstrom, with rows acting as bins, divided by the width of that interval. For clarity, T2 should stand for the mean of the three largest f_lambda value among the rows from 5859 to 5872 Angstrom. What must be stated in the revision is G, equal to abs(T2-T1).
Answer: 0.4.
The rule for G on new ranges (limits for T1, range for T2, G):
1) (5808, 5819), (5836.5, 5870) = 2.0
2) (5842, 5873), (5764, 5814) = 6.6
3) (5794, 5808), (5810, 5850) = 10.4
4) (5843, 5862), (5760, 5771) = 2.2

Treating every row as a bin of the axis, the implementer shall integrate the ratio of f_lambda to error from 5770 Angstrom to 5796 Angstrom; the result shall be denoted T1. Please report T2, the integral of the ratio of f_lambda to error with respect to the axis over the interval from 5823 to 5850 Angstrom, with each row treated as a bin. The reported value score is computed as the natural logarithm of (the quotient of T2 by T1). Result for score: 0.13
